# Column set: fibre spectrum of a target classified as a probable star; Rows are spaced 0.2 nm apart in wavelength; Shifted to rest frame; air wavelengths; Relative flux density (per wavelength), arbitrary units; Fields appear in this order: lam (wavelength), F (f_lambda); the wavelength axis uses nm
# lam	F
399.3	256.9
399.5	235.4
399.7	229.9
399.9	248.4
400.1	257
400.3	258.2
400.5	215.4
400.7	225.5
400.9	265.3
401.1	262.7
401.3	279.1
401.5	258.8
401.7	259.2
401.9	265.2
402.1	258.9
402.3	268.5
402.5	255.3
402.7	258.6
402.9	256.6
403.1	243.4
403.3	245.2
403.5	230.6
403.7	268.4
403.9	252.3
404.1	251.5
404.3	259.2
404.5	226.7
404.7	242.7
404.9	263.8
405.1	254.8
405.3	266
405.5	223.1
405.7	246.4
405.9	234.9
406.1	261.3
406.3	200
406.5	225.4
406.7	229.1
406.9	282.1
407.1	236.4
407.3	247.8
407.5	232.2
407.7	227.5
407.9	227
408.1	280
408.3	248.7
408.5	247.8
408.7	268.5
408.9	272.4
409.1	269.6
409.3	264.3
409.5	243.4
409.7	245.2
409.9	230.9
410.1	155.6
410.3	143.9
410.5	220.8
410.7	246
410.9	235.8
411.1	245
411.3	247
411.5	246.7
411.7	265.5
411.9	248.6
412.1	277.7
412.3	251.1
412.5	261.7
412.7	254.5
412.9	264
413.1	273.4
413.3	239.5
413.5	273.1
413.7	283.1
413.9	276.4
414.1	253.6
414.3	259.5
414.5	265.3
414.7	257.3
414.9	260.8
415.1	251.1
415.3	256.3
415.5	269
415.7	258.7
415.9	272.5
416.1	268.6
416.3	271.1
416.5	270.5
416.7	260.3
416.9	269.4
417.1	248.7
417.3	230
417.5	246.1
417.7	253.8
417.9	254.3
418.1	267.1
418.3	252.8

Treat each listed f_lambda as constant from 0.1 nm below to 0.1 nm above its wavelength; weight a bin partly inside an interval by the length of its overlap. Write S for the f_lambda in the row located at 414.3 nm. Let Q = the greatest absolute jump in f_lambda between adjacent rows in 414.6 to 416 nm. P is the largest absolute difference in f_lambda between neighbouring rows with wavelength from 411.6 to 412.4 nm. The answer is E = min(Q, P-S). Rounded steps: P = 29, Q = 14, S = 259.5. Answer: -230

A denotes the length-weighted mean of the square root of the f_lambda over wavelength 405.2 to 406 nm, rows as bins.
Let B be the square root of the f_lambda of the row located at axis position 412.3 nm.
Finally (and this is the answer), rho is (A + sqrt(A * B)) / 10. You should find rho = 3.13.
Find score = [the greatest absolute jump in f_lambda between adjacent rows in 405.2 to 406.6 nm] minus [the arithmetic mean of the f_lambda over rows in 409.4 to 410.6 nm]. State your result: -145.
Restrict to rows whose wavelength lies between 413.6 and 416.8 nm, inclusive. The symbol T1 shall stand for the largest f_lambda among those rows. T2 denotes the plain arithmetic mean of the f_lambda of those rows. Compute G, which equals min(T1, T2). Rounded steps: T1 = 283.1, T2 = 265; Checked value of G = 265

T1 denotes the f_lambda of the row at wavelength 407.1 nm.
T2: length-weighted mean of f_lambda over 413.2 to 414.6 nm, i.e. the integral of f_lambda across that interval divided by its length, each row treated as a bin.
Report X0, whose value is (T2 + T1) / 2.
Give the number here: 250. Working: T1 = 236.4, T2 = 264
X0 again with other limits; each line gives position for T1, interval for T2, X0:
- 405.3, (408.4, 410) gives 261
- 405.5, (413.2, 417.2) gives 243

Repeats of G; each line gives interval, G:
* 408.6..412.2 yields 240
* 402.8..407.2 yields 245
